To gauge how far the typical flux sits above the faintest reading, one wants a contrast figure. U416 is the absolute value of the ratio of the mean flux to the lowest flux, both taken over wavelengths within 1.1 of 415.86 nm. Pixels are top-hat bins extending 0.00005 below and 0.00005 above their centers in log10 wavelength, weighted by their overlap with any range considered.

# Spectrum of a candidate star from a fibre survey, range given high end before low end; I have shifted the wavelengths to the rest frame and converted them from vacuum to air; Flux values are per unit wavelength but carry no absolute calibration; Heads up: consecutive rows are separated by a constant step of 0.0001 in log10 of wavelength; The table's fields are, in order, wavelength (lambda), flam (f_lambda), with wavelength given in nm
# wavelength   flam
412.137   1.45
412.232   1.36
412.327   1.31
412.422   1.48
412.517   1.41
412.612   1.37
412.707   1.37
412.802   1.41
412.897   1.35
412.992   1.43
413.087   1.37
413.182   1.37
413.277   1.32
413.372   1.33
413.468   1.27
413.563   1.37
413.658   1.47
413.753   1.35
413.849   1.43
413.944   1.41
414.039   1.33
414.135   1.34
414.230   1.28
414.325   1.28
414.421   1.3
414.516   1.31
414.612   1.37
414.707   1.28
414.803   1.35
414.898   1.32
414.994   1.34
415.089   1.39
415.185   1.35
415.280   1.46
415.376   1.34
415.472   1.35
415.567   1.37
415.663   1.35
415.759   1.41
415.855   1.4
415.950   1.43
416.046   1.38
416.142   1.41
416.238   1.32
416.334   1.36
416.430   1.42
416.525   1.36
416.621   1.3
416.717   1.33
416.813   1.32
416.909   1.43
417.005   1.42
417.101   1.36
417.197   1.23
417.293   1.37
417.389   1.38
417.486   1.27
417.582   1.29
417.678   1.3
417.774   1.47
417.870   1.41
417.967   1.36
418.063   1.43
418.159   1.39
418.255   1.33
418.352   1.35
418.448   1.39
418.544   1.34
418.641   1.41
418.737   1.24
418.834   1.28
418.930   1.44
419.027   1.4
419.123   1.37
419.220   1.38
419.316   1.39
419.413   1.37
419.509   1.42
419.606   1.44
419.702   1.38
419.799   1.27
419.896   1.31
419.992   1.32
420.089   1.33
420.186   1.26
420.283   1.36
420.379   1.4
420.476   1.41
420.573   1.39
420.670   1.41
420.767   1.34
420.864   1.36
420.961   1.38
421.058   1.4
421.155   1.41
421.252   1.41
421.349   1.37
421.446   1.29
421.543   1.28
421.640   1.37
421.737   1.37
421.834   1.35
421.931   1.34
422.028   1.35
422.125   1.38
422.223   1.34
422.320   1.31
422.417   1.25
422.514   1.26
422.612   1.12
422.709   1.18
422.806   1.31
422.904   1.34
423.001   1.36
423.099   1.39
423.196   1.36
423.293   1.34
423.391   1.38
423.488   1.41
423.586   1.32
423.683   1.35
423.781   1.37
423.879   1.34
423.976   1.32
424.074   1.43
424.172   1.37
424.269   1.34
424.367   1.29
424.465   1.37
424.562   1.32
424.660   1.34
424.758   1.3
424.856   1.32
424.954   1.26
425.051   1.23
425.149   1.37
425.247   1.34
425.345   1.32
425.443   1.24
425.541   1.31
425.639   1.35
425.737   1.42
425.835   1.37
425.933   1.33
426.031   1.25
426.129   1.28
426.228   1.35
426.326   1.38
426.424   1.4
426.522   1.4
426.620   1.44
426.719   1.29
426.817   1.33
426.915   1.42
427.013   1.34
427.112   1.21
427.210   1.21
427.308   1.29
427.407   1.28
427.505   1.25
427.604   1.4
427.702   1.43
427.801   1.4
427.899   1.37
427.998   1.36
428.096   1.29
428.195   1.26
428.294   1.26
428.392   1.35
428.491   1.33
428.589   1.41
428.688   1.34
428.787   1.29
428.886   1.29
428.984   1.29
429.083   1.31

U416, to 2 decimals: 1.05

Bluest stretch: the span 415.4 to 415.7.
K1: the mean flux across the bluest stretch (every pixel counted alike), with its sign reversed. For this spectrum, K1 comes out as -1.36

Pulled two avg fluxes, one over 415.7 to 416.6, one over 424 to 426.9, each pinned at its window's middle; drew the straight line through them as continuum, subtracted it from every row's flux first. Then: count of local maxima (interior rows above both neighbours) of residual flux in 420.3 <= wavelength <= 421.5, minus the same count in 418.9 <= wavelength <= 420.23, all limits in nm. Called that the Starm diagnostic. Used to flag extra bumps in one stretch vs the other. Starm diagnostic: 0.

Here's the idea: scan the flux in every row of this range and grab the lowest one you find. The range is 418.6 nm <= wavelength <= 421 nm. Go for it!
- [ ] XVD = 1.24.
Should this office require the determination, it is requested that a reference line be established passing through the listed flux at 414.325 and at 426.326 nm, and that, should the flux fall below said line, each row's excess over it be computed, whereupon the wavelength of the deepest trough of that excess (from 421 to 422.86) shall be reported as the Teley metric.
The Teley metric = 422.612 nm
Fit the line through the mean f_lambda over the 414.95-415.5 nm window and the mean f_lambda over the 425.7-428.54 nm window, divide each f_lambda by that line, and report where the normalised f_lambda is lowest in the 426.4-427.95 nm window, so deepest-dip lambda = 427.112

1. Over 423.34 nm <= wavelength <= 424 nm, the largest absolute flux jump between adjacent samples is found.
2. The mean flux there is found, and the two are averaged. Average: 0.723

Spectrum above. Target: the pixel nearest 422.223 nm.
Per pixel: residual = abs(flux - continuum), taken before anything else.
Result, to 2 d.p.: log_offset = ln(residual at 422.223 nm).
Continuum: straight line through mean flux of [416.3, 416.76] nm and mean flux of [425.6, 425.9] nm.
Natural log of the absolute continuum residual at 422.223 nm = -3.50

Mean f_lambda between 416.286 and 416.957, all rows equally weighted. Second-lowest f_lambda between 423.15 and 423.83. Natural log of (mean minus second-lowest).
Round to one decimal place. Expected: -3.9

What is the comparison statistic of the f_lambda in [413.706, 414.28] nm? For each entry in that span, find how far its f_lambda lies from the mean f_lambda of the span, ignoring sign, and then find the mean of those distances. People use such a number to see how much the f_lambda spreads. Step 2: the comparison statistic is 0.042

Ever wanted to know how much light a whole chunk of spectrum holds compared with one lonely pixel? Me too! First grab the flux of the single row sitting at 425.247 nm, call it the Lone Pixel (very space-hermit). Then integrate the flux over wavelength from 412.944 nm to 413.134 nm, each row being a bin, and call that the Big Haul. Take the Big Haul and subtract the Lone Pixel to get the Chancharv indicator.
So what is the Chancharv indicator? -1.07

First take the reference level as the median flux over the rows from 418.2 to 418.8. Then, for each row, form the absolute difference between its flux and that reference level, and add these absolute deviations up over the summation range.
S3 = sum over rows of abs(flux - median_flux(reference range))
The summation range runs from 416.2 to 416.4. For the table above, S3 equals 0.04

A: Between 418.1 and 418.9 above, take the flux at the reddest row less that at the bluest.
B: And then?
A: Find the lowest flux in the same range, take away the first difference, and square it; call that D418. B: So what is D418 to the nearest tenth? 1.8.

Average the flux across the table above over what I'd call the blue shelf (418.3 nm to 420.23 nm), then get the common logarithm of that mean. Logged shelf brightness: 0.132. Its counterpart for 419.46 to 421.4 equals 0.136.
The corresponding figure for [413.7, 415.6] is 0.130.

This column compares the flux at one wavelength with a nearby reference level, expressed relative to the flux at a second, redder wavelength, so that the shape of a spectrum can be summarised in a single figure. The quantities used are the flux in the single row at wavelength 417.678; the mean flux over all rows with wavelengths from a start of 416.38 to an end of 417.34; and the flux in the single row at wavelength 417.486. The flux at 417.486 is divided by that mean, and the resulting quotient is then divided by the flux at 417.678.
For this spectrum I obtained 0.72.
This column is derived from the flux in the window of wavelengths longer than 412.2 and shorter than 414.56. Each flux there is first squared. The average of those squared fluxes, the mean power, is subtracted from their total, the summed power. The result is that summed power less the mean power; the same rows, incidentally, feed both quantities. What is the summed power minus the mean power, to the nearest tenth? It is 44.5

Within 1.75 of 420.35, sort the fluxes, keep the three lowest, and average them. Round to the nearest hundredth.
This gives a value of 1.26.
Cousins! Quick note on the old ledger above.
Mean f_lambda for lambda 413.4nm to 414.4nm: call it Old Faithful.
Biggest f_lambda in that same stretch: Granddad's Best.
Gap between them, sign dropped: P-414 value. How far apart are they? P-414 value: 0.12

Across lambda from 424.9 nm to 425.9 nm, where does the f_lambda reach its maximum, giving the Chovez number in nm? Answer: 425.737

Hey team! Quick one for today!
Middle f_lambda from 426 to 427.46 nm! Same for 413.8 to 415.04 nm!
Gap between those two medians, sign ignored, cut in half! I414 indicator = 0.000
